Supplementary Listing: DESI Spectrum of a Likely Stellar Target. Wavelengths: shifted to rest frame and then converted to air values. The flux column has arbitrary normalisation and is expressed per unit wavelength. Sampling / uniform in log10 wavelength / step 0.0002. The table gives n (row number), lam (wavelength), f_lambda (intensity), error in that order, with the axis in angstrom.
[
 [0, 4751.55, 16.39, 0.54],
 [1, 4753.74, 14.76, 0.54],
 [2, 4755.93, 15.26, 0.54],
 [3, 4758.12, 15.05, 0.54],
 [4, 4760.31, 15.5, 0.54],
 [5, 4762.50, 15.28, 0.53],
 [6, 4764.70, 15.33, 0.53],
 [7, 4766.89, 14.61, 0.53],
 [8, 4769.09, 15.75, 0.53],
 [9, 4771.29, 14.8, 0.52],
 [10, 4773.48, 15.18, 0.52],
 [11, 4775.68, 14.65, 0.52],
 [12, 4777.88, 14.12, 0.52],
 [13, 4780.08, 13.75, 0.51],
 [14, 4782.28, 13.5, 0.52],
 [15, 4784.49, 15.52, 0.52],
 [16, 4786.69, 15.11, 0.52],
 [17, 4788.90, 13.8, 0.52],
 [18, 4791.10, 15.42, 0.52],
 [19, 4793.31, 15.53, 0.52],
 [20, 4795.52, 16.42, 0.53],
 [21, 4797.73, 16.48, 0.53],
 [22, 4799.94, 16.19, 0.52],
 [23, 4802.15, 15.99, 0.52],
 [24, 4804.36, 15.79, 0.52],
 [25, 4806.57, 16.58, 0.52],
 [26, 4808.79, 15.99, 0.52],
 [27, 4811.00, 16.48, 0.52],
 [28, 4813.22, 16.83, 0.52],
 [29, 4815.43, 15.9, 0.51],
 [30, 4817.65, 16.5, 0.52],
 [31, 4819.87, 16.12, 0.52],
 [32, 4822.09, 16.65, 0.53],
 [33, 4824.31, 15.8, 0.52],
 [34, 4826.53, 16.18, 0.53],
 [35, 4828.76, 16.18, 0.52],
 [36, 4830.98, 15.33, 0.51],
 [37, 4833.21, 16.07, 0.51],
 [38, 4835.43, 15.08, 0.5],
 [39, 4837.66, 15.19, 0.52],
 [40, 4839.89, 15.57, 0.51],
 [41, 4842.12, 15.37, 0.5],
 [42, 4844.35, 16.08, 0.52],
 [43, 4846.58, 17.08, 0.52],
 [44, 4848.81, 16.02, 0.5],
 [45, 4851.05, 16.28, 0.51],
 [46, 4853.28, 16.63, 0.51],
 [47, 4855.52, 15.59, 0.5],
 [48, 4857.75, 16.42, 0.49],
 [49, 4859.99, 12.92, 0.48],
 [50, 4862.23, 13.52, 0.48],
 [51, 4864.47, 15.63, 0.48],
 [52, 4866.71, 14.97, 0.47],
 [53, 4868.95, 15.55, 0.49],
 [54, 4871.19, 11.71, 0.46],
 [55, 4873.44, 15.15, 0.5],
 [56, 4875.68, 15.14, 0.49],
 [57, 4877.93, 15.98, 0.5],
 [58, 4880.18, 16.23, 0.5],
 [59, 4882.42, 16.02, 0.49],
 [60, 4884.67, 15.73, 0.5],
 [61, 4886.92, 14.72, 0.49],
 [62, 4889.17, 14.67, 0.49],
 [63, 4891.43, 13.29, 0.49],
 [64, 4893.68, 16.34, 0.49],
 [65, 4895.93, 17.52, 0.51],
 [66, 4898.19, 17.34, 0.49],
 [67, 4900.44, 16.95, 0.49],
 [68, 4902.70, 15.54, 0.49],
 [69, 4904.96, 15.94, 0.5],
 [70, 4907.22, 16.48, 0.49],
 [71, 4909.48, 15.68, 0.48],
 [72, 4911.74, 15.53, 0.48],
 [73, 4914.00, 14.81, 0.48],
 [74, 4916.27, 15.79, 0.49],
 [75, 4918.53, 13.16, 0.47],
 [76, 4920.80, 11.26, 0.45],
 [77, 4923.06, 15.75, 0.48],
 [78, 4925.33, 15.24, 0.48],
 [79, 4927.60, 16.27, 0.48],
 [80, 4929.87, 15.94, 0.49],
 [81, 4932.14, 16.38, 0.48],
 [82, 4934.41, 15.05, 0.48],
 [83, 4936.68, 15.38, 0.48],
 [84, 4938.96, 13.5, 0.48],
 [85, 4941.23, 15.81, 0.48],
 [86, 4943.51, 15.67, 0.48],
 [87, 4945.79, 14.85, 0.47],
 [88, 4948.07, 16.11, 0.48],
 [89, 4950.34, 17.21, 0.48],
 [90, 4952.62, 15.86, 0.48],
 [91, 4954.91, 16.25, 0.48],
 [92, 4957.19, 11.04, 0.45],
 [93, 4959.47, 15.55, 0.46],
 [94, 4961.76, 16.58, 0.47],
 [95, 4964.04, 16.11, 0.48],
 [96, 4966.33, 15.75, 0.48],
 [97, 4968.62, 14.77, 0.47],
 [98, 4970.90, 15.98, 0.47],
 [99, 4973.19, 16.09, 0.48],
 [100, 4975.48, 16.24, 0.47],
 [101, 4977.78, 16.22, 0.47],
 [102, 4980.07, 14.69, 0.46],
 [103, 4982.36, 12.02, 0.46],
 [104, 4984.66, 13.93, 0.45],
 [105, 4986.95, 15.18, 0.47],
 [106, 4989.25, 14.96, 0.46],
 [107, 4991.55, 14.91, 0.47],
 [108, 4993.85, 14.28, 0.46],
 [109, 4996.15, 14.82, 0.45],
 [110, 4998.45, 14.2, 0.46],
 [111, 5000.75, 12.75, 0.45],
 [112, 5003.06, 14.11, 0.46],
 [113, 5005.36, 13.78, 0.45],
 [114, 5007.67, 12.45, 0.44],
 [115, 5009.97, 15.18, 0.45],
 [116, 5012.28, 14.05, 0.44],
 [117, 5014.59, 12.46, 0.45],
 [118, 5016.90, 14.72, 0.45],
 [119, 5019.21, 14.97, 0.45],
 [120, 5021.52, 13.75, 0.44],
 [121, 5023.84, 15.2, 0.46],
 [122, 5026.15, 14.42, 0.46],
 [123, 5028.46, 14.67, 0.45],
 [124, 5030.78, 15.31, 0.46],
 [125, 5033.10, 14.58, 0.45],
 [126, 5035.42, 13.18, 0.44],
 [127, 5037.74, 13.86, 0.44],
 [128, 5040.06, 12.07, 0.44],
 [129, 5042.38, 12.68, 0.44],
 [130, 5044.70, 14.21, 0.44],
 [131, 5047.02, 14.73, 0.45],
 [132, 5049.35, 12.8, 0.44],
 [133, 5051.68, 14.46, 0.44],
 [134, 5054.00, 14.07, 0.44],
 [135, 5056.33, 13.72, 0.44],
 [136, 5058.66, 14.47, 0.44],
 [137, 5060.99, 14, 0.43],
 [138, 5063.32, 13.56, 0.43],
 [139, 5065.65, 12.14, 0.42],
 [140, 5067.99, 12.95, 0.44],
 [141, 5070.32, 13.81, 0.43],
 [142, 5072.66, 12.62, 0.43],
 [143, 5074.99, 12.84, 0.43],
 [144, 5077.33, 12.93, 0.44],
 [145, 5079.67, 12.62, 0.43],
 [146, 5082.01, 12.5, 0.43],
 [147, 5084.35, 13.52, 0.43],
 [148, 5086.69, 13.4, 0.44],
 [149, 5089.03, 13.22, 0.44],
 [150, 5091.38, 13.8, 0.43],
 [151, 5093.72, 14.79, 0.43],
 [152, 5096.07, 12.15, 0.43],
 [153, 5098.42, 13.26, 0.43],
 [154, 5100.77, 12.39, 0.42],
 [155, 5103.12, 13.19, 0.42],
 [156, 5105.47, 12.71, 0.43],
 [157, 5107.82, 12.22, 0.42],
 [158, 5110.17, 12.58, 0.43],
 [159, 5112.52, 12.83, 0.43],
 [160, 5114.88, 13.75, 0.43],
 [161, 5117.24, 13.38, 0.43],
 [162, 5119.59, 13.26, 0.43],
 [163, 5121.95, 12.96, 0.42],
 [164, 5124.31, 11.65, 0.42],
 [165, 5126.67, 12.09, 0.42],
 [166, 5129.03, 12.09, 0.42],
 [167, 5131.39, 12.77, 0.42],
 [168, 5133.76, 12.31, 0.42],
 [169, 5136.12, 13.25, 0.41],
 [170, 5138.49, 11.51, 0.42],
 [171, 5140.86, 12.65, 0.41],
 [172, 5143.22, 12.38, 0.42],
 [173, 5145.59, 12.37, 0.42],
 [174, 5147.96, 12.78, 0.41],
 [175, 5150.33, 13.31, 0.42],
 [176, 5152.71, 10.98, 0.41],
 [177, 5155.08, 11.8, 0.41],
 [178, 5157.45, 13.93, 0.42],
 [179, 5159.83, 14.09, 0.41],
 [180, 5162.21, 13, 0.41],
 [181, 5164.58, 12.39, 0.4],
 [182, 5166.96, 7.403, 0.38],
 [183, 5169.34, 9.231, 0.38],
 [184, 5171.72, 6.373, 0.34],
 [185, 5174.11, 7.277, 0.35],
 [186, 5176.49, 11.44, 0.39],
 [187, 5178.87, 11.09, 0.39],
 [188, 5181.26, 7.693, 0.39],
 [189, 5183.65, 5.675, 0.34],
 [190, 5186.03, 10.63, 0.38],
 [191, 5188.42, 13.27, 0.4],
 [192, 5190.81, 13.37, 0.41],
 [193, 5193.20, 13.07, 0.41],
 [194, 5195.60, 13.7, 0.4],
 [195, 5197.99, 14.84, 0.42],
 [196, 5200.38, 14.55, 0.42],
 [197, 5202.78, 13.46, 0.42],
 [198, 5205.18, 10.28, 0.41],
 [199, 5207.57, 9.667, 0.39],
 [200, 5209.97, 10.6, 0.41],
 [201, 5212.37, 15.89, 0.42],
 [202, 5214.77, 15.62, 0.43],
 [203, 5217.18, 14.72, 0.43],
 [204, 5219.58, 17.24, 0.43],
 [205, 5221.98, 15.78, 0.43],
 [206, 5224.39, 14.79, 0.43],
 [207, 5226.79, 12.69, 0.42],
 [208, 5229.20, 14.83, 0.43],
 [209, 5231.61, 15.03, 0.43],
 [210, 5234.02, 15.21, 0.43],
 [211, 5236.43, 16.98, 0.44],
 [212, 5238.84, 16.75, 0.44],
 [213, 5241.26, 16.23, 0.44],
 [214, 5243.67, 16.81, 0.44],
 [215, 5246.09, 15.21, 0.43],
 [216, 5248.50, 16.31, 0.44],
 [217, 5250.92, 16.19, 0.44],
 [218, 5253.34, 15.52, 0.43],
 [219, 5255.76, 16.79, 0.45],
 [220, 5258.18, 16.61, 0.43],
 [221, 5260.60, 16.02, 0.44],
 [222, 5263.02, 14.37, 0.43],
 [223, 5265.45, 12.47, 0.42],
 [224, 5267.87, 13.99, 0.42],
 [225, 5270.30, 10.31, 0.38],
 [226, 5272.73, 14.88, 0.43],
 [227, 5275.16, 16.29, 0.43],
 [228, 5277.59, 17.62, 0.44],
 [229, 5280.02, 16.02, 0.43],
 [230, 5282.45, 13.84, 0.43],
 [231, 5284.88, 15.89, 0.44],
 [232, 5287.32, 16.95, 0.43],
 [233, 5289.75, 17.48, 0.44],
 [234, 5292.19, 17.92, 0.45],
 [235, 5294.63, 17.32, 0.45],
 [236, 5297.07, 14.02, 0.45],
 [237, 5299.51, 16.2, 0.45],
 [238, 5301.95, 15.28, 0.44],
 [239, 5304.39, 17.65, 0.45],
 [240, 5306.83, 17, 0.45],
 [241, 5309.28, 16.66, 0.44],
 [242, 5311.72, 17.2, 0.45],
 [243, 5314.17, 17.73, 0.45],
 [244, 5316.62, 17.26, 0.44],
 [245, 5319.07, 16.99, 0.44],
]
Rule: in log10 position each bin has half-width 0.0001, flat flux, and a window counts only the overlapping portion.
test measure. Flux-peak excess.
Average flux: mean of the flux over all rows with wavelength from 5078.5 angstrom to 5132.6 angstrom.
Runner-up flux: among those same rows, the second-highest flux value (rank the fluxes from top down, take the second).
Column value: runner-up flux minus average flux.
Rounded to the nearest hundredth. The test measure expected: 0.88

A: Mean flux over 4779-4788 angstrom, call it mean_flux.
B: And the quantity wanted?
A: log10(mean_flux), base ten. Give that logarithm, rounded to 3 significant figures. 1.16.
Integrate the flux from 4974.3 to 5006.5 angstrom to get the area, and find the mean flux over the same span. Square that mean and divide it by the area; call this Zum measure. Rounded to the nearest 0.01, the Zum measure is 0.45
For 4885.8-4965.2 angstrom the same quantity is 0.19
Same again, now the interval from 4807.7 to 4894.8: 0.18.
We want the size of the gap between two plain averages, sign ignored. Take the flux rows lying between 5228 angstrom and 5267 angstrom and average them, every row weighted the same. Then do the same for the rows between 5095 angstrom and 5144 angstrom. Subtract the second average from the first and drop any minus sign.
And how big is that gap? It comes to 3.1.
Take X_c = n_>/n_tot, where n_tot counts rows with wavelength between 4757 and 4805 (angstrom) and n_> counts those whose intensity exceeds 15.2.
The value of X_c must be 0.55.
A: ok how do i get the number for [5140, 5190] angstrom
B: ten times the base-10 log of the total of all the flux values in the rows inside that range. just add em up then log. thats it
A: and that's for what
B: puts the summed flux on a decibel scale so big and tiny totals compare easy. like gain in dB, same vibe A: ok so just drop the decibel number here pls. 23.6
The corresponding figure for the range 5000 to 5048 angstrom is 24.7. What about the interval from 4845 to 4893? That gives 25.0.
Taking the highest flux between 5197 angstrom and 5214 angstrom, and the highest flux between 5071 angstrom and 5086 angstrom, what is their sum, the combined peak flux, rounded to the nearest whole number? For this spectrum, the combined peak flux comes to 29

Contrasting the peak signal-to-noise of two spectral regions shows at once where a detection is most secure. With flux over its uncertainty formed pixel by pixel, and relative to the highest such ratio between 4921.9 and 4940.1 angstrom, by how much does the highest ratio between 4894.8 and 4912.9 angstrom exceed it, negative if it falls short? 1.3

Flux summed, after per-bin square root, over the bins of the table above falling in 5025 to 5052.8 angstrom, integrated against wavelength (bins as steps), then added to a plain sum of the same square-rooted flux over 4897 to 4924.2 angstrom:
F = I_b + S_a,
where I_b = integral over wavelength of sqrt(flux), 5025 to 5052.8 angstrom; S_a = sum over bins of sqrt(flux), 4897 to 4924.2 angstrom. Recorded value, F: 151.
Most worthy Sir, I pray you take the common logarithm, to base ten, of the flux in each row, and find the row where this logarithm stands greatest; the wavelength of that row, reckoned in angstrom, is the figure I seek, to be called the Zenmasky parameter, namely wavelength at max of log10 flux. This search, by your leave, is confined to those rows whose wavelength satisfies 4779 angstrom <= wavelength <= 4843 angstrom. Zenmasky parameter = 4813.22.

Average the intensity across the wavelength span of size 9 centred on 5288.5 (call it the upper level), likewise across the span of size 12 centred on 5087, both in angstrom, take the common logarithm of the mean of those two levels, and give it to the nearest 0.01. 1.18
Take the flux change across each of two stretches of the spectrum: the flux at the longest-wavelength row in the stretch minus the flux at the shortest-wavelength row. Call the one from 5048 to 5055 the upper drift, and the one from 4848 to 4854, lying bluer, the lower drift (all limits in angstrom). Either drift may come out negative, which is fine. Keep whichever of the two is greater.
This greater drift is 1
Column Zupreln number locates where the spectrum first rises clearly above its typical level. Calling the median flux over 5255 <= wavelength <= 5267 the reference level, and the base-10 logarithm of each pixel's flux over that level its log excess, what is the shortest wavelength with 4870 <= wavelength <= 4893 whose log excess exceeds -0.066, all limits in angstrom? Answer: 4873.44 angstrom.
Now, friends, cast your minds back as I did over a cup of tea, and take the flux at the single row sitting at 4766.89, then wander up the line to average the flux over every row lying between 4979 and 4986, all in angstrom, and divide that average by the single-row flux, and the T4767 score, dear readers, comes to 0.93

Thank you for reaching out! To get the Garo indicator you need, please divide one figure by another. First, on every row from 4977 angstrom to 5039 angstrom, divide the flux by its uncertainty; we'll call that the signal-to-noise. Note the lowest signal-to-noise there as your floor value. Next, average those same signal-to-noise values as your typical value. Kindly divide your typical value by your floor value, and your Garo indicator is 1.20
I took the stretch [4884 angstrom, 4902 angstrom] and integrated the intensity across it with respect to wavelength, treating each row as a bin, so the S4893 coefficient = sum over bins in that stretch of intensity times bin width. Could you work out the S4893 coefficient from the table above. 285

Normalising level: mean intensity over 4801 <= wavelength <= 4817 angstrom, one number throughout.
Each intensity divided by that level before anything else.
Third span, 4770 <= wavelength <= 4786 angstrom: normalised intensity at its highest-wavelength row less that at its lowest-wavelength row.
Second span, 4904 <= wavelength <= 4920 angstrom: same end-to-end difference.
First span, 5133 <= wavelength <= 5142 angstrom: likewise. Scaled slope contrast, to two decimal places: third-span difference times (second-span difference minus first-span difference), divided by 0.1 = -0.09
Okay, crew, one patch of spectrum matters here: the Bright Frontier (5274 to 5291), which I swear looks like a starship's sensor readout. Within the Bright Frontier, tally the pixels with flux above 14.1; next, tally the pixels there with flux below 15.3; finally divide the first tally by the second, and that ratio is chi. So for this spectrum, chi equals 6.0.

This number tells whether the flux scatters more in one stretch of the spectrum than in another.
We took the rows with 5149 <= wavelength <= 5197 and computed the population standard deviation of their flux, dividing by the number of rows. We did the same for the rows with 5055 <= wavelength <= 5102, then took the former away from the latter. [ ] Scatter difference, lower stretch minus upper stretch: -2.0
